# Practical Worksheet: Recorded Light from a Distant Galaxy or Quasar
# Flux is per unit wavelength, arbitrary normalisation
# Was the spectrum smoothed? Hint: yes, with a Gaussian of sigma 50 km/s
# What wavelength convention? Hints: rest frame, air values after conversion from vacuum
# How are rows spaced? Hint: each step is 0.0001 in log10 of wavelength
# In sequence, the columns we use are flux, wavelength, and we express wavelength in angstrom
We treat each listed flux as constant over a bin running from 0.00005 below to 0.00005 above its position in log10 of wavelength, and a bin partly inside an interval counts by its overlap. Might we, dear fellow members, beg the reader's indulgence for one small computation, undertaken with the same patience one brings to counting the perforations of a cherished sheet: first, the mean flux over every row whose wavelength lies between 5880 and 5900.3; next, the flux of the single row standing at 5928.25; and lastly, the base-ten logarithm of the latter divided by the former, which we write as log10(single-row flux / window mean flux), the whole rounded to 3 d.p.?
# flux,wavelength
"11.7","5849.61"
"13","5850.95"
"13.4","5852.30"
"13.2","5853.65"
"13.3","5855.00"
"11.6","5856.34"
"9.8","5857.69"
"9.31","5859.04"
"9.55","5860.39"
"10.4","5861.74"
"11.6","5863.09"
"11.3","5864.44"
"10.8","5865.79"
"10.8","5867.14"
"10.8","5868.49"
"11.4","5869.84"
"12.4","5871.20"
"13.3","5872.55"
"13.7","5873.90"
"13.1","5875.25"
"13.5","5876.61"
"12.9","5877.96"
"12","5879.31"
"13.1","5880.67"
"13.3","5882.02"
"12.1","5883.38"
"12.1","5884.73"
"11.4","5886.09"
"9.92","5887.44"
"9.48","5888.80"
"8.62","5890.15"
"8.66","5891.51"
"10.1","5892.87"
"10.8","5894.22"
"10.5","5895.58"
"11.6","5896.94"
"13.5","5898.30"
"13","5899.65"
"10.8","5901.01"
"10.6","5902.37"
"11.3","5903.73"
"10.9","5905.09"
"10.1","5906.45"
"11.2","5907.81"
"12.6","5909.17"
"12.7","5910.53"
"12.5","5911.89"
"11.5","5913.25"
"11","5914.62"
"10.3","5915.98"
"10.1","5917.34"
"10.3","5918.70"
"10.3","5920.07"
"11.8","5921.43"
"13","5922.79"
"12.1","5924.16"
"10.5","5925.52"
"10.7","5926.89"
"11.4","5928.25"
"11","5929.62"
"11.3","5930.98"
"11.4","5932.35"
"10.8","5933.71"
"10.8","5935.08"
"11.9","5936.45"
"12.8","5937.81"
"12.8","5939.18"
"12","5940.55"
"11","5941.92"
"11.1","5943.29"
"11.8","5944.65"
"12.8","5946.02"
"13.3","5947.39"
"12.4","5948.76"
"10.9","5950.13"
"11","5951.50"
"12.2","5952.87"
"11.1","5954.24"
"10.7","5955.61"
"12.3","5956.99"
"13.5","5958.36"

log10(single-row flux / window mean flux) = 0.007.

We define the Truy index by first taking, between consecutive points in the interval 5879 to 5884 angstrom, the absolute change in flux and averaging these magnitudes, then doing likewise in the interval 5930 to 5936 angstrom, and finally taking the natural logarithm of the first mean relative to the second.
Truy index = 1.3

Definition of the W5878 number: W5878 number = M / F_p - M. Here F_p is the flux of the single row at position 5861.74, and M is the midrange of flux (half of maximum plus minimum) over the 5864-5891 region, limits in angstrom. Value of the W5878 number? -10.1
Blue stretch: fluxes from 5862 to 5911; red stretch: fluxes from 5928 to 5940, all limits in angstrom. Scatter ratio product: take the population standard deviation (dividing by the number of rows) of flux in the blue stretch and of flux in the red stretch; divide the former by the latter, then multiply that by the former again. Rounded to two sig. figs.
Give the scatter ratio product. 2.5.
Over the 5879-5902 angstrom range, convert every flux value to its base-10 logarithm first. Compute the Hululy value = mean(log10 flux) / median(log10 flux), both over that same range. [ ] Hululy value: 0.99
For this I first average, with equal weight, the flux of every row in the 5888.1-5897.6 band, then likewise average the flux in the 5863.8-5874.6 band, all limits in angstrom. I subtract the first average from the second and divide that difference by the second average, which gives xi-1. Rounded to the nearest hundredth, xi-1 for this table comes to 0.16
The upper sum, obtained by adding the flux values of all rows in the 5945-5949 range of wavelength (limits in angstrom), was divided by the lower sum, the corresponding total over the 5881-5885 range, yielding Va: 1.03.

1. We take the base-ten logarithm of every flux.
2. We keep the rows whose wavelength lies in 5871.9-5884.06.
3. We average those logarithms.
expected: 1.11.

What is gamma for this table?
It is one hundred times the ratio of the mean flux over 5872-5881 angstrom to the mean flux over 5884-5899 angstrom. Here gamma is 123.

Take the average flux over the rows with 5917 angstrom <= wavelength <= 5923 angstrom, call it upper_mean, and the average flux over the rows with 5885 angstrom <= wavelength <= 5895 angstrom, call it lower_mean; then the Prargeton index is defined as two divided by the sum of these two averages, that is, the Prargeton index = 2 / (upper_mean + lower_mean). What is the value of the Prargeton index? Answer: 0.0954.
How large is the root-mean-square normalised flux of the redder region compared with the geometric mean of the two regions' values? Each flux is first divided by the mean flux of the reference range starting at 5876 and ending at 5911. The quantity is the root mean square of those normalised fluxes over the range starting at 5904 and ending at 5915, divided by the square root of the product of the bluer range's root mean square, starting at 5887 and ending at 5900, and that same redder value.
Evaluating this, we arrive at 1.04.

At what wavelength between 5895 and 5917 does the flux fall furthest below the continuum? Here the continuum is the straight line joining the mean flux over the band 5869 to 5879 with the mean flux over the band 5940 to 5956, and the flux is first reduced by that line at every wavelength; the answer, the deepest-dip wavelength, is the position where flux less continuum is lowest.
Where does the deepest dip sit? 5906.45 angstrom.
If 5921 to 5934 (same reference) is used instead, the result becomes 5925.52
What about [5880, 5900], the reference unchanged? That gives 5890.15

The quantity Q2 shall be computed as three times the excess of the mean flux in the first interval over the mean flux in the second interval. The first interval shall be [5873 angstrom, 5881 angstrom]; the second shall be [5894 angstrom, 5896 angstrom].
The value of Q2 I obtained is 7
